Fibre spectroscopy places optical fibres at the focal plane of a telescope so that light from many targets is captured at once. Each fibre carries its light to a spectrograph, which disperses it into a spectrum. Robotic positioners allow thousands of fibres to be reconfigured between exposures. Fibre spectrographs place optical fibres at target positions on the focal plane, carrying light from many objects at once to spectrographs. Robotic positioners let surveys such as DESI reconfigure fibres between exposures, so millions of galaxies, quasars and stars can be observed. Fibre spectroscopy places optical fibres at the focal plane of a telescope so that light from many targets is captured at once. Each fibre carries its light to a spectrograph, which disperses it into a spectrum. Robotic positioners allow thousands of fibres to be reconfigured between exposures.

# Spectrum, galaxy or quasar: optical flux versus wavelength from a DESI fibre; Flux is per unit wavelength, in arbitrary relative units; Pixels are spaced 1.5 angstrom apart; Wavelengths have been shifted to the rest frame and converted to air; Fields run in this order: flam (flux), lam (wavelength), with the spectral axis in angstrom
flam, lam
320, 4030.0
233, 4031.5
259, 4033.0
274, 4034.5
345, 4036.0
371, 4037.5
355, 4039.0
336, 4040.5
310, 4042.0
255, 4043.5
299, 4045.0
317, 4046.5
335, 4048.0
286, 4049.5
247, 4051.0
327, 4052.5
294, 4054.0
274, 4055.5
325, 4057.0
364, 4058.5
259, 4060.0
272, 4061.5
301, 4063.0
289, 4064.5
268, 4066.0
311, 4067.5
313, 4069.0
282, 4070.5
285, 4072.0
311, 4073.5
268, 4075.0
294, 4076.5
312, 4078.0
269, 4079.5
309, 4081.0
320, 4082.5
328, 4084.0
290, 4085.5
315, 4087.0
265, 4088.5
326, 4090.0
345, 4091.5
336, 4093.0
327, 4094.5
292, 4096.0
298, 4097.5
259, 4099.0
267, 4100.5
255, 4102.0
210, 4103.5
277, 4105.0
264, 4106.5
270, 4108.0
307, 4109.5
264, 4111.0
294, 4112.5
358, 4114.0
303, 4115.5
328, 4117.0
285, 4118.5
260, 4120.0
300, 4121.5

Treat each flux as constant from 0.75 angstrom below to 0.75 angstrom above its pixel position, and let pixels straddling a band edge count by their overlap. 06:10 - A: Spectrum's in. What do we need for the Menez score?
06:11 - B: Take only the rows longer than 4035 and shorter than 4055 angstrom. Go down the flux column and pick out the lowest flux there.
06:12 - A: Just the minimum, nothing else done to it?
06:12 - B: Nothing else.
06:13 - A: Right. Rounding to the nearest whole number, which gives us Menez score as 247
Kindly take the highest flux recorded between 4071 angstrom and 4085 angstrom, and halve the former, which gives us 164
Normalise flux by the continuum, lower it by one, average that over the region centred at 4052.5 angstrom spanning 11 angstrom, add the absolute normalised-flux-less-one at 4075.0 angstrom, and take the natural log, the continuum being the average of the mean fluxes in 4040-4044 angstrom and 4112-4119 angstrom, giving -2.3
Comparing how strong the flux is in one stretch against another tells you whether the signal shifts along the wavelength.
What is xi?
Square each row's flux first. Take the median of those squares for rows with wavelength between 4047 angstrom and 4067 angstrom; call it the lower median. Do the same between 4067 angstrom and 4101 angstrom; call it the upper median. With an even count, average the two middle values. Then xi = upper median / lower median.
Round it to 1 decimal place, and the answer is 1.1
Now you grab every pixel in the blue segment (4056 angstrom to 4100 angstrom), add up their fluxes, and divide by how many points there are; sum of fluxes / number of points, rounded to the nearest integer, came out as 301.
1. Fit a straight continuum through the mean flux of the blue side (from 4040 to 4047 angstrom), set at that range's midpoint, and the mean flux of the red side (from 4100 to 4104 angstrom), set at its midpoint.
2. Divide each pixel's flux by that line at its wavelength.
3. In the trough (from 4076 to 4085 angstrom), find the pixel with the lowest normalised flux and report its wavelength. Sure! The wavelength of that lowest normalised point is 4079.5 angstrom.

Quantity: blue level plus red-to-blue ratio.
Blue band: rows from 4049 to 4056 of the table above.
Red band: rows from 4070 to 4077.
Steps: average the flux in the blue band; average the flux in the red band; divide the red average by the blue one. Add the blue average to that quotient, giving 287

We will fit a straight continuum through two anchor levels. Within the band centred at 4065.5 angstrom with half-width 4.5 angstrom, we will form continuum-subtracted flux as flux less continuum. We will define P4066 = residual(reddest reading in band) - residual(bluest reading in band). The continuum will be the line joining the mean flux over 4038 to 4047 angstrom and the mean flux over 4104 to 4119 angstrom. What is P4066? 43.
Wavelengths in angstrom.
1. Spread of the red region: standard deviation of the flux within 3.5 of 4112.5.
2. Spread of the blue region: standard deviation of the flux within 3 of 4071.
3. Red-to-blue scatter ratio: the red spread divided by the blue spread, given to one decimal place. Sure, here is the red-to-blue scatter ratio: 2.1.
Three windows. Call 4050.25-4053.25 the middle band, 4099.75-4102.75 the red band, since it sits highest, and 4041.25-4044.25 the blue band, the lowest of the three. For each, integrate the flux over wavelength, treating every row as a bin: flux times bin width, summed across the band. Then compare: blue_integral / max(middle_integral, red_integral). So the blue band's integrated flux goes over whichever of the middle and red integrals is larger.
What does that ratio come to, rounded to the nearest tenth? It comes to 1.0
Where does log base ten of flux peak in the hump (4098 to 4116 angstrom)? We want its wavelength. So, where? 4114.0 angstrom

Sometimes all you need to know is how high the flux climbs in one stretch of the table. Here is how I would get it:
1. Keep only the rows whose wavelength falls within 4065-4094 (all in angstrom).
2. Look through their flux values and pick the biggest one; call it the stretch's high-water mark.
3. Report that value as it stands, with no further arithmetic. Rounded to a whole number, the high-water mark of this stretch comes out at 345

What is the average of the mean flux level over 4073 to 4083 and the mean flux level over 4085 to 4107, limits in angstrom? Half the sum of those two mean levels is 293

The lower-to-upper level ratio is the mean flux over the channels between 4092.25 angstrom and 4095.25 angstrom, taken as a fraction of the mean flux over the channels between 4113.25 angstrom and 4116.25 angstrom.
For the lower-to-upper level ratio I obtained 1.00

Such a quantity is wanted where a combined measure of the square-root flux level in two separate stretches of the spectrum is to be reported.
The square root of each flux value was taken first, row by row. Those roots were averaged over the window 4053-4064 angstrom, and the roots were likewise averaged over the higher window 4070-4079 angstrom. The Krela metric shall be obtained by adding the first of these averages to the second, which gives 34.3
